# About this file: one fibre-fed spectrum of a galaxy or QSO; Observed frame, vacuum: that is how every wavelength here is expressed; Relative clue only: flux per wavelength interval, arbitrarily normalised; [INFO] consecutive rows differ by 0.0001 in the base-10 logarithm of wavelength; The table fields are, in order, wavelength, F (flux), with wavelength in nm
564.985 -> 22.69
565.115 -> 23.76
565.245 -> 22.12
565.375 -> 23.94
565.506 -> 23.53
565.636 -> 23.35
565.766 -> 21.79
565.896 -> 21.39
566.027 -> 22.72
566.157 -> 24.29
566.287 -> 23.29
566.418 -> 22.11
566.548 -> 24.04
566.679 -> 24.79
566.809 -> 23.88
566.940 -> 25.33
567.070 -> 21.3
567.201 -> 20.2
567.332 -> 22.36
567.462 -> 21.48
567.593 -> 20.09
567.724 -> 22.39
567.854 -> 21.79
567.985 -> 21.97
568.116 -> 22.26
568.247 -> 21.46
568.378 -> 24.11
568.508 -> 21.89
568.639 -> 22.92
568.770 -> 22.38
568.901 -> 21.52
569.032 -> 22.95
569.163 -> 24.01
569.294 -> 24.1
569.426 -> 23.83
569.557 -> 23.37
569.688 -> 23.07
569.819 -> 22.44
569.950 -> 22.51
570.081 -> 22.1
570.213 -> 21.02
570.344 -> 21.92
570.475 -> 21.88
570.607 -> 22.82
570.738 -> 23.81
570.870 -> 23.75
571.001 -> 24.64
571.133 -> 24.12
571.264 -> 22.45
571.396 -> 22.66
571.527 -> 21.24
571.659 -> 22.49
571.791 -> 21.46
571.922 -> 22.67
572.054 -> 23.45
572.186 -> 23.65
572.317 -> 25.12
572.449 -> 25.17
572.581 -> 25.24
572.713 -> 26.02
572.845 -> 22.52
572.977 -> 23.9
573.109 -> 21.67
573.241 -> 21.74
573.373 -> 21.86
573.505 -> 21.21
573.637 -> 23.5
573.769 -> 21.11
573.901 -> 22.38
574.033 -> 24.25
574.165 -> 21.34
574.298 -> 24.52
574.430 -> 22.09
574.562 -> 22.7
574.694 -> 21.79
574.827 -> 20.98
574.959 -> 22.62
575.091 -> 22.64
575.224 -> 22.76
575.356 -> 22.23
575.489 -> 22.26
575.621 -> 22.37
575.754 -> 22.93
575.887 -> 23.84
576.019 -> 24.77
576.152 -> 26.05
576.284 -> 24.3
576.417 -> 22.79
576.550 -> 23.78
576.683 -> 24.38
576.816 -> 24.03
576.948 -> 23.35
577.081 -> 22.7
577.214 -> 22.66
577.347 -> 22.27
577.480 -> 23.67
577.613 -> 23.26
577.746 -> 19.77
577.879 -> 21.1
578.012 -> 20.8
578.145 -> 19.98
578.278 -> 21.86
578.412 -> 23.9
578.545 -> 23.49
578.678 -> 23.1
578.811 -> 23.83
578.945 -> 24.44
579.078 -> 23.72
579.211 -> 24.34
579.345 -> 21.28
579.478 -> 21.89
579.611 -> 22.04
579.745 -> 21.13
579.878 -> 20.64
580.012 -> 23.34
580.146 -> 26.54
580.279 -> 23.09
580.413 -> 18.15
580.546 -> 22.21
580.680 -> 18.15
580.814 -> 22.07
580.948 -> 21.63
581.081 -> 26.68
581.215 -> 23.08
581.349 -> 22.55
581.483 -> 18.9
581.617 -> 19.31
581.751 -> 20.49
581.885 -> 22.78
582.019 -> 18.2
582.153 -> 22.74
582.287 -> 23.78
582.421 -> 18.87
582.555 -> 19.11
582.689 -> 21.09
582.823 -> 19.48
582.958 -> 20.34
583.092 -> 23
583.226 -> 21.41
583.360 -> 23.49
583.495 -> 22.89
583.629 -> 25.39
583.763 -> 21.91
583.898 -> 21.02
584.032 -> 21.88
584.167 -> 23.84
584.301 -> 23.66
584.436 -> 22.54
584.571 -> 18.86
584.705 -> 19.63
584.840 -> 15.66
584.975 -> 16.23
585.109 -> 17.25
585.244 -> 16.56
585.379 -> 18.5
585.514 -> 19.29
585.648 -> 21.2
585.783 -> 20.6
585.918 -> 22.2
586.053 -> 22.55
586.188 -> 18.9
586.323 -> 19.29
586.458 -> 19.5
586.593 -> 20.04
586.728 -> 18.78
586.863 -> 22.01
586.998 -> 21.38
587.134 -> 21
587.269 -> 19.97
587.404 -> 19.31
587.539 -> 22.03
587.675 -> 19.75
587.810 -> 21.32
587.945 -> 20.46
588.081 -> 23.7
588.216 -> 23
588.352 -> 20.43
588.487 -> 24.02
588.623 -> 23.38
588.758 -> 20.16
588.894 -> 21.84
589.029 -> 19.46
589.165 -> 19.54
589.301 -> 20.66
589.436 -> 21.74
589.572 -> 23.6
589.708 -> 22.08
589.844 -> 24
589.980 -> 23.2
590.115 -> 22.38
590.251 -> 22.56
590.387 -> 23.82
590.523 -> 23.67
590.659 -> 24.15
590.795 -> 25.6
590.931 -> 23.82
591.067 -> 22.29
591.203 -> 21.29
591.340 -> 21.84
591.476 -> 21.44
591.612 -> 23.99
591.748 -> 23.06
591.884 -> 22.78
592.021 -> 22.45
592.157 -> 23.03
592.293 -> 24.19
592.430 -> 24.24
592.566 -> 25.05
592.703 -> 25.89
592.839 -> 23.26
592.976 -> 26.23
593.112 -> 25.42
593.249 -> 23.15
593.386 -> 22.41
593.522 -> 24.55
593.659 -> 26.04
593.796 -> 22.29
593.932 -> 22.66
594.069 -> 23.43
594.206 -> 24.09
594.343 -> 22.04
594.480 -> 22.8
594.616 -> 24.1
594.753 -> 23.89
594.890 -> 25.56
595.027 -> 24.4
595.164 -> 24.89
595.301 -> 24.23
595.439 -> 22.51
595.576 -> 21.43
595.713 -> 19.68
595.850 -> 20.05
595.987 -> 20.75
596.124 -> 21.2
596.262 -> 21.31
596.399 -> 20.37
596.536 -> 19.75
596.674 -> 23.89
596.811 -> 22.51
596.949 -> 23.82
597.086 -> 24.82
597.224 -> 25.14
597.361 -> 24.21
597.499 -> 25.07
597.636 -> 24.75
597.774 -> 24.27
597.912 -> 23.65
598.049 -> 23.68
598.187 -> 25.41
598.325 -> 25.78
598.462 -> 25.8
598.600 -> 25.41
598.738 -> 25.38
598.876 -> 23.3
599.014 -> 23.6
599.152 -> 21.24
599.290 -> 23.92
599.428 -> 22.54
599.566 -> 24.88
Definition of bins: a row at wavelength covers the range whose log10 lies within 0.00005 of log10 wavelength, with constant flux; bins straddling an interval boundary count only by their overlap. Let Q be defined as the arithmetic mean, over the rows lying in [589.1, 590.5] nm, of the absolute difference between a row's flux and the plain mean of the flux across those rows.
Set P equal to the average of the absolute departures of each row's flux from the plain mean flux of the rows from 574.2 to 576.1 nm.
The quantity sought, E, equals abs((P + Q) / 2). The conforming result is 0.90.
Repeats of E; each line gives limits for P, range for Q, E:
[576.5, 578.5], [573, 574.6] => 1.08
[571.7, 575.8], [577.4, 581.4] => 1.30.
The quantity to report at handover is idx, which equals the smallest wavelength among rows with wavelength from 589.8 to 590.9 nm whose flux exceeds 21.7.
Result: 589.844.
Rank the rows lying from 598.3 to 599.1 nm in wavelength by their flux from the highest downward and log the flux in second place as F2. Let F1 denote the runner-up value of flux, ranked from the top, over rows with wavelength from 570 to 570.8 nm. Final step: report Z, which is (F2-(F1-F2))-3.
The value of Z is 26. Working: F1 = 22.82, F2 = 25.78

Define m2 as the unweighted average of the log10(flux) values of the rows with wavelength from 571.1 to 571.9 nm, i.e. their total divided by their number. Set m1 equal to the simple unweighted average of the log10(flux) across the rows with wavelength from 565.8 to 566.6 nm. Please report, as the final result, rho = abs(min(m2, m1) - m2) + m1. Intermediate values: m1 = 1.36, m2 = 1.35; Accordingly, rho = 1.36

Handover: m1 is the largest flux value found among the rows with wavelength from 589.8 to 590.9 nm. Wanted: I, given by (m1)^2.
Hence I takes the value 655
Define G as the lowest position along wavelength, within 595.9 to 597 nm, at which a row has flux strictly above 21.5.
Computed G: 596.674 nm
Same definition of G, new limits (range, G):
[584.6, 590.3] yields 585.918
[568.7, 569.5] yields 568.770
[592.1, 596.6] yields 592.157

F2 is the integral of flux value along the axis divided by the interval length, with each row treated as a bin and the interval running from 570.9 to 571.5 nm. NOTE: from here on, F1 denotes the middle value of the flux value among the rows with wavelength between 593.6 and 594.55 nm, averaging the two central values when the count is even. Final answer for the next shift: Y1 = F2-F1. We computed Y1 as 0.6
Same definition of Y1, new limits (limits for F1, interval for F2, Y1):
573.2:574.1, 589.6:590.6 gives 1.3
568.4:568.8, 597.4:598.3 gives 2.1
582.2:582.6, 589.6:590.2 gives 3.8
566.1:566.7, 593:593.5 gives -0.1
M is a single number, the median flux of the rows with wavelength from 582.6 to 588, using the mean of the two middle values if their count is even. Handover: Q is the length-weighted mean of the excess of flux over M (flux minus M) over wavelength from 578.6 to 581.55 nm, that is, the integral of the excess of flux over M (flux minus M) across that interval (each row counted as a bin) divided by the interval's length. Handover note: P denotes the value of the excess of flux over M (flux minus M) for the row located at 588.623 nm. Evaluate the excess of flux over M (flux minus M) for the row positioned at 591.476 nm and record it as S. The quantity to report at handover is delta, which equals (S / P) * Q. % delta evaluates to 0.4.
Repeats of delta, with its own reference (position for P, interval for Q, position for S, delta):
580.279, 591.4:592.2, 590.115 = 1.4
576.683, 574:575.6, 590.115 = 0.7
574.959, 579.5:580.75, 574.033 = 1.7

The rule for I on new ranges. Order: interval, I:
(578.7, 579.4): 597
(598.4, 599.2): 666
